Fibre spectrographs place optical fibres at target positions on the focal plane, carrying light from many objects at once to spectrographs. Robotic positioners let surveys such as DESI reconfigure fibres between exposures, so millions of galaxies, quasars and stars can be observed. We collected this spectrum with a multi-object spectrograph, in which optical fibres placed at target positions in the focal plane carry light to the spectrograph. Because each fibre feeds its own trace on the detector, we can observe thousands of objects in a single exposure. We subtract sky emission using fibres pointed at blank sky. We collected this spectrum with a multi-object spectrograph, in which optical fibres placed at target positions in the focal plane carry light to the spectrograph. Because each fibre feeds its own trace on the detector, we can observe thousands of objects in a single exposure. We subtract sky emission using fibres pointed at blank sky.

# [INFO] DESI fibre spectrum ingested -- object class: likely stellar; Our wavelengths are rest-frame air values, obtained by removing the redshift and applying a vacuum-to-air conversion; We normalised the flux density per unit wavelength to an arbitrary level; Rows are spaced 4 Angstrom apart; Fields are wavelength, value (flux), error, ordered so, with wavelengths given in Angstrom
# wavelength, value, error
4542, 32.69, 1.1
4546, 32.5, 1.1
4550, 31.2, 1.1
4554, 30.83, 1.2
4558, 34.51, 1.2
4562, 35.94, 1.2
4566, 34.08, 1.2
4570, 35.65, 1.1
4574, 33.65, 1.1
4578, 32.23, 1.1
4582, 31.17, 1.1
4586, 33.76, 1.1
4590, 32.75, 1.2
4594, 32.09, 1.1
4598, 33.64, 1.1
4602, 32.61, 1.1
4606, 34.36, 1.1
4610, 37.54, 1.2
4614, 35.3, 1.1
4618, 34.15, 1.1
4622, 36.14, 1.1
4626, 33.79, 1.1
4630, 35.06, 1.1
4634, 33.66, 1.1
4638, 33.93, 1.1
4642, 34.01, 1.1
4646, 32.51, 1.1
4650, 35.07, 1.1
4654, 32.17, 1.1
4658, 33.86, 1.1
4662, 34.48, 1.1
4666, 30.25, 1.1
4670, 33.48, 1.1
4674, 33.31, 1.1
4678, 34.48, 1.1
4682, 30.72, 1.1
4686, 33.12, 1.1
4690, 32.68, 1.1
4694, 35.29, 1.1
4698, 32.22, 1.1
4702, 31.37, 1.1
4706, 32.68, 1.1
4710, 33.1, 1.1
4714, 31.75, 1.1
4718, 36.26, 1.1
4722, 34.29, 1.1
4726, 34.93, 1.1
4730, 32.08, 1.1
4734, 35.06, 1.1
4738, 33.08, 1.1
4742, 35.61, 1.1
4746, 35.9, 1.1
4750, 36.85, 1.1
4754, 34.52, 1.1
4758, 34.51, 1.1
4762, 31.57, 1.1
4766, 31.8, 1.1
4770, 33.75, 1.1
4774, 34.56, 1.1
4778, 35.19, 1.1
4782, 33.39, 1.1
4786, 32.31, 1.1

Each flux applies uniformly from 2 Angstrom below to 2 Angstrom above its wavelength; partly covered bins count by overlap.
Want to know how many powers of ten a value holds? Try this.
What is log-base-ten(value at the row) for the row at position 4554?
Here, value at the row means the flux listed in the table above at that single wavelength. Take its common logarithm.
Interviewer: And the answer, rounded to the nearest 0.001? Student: 1.489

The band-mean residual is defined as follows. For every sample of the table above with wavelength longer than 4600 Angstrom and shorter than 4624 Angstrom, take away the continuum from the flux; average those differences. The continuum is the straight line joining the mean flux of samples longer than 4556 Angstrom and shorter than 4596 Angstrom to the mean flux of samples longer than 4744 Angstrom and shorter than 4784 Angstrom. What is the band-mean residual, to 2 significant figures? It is 1.3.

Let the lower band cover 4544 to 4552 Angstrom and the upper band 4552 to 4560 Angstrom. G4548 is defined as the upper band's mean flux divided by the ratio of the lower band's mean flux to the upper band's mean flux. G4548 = 33.5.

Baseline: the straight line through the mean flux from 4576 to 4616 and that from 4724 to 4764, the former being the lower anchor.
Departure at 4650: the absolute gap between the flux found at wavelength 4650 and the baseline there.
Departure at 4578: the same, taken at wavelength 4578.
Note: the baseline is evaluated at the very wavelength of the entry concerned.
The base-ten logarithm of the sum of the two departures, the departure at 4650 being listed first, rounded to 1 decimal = 0.4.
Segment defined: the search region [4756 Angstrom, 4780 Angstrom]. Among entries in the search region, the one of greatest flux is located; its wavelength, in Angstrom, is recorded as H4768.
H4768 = 4778 Angstrom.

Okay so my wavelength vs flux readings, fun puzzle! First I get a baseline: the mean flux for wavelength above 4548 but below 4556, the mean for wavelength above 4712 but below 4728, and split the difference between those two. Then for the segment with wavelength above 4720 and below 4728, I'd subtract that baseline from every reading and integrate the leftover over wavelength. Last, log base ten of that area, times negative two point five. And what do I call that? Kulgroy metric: -3.0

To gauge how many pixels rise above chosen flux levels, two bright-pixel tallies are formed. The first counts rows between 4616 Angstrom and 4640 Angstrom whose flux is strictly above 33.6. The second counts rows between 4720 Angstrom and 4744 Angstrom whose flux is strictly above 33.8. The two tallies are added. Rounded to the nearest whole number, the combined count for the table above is 10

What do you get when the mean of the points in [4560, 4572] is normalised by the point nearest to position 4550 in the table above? 1.13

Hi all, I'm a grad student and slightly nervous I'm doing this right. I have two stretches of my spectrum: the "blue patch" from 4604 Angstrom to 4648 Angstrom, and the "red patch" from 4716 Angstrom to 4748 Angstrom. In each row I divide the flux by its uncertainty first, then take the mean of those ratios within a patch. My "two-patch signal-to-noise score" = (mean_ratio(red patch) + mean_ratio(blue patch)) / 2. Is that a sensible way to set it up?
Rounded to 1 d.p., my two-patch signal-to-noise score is 31.3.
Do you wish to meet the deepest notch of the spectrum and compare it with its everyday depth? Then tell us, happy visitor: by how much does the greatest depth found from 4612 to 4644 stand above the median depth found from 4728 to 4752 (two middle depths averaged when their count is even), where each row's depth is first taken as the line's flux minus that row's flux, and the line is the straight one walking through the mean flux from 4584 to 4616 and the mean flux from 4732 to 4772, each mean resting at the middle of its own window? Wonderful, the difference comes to 1.5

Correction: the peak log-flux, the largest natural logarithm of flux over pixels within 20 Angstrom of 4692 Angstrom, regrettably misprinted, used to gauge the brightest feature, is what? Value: 3.56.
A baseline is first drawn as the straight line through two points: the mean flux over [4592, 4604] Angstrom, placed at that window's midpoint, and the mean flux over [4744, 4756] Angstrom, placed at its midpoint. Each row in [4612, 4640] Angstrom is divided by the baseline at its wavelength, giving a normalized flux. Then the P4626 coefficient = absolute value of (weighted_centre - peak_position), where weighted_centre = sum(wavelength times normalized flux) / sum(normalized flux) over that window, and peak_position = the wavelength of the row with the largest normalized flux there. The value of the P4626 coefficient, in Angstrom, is 3.9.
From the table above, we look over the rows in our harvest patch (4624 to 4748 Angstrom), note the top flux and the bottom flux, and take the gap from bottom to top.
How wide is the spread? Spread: 6.0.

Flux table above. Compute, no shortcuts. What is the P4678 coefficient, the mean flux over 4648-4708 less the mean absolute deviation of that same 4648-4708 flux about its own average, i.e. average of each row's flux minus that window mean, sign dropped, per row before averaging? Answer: 31.8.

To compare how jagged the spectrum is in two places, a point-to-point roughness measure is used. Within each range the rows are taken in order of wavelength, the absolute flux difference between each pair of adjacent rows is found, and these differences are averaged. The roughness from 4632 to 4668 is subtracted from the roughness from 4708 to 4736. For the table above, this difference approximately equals 0.65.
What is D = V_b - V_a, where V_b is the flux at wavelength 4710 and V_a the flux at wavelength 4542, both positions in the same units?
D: 0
